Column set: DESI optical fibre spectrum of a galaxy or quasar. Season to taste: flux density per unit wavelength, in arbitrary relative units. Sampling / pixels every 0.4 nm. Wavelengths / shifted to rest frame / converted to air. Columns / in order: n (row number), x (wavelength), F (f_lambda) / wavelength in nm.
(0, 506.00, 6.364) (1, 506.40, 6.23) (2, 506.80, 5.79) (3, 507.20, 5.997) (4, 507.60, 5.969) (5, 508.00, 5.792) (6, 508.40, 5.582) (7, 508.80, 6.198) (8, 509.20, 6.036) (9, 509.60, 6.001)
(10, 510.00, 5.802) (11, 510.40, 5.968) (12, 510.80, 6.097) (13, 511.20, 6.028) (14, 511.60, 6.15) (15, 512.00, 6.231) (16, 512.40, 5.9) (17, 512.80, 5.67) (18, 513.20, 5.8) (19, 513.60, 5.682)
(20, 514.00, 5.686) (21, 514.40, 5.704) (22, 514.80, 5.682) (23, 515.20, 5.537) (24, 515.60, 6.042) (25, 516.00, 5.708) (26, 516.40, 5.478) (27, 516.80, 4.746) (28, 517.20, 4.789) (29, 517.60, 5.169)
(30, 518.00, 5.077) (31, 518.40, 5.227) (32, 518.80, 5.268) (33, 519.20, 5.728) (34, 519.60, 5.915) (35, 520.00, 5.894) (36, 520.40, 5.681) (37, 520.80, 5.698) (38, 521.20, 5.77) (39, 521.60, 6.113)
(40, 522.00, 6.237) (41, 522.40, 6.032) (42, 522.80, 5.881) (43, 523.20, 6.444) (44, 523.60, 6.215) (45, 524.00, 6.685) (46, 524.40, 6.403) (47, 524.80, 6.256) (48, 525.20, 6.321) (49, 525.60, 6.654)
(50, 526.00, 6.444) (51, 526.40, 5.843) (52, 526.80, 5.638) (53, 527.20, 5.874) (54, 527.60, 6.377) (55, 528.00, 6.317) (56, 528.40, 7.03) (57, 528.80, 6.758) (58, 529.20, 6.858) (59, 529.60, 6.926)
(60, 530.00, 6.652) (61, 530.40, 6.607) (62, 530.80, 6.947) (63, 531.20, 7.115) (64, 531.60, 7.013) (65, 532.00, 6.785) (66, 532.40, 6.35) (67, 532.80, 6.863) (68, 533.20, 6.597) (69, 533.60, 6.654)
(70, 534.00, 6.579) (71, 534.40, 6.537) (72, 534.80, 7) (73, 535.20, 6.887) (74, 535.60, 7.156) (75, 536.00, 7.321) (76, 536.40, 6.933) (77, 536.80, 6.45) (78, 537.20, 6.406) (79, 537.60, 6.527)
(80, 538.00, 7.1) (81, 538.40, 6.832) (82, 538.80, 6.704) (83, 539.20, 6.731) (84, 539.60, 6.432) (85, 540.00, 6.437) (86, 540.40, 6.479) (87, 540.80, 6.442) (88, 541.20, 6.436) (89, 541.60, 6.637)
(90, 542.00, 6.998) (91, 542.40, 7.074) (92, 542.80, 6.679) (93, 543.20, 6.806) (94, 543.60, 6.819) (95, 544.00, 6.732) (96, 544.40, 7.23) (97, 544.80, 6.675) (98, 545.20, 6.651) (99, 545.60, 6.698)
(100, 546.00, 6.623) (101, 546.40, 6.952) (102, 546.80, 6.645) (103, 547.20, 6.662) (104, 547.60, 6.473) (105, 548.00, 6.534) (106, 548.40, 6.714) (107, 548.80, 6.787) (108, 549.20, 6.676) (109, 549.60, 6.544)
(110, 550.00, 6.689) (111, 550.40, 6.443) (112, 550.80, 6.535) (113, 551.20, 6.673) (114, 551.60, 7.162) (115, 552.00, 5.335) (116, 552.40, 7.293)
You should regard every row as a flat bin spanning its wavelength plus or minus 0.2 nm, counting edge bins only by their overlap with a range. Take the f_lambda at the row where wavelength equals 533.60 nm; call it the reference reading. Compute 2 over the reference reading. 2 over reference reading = 0.301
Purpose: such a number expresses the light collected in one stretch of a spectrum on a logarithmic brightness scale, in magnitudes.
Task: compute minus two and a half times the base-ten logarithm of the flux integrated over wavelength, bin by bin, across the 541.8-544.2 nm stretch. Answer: -3.04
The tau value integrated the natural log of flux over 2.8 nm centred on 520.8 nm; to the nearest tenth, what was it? 5.0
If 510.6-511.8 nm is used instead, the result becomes 2.2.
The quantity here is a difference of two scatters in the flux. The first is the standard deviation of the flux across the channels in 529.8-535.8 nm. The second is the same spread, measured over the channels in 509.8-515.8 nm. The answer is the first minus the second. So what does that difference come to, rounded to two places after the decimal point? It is 0.03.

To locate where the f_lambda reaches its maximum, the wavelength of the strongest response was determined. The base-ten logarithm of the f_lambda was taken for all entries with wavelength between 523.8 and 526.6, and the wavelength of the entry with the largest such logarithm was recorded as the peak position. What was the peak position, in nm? 524.00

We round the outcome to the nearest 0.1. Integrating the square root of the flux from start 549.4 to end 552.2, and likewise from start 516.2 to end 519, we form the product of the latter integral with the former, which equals 45.1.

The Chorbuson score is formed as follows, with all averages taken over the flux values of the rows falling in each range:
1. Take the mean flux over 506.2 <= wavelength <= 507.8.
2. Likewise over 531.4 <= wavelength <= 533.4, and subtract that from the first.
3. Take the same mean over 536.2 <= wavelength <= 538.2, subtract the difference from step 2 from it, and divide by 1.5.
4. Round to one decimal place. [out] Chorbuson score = 4.9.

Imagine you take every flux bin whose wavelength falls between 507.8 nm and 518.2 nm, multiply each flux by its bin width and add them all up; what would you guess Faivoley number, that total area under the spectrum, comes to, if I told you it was 59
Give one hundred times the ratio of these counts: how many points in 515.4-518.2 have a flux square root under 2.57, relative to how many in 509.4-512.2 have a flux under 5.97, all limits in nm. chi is 350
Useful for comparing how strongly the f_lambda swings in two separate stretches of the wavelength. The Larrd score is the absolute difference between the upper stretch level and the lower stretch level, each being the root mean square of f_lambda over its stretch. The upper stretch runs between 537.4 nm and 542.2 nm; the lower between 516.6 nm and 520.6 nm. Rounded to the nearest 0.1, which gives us 1.3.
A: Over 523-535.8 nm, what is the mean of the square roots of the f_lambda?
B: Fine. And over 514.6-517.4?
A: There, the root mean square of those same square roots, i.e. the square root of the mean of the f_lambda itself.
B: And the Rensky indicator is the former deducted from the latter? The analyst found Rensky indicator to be -0.24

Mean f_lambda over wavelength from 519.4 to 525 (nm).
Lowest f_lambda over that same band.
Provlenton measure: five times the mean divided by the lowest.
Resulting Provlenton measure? 5.36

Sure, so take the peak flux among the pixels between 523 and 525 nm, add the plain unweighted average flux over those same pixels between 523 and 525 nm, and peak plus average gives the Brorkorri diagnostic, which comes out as 13.1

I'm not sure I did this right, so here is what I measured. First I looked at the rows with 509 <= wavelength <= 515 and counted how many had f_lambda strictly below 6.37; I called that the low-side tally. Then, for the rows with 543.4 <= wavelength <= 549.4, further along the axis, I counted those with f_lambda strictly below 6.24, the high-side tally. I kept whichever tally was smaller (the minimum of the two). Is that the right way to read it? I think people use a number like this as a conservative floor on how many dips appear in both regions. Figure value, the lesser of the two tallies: 0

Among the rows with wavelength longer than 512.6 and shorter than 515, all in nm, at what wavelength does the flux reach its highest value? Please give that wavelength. 513.20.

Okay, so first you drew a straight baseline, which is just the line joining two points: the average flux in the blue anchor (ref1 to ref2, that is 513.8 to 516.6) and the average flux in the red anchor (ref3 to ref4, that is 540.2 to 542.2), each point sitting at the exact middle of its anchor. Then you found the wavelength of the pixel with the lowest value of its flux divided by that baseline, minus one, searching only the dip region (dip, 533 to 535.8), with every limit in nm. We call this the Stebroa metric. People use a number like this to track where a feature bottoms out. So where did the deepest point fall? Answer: 534.40 nm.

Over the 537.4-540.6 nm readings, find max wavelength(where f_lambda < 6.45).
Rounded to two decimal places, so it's 540.00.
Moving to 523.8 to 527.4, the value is 527.20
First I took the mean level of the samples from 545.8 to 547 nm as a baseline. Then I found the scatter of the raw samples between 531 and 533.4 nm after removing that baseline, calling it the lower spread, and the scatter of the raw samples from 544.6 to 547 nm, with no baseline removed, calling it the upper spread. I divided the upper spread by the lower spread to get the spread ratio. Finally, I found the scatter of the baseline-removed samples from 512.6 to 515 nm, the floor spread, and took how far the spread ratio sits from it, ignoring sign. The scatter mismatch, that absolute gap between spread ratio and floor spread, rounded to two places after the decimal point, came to 0.39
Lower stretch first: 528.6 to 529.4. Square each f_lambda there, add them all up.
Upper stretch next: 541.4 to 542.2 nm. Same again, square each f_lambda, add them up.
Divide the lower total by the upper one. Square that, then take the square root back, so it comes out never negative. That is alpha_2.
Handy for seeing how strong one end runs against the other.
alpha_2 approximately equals 1.00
